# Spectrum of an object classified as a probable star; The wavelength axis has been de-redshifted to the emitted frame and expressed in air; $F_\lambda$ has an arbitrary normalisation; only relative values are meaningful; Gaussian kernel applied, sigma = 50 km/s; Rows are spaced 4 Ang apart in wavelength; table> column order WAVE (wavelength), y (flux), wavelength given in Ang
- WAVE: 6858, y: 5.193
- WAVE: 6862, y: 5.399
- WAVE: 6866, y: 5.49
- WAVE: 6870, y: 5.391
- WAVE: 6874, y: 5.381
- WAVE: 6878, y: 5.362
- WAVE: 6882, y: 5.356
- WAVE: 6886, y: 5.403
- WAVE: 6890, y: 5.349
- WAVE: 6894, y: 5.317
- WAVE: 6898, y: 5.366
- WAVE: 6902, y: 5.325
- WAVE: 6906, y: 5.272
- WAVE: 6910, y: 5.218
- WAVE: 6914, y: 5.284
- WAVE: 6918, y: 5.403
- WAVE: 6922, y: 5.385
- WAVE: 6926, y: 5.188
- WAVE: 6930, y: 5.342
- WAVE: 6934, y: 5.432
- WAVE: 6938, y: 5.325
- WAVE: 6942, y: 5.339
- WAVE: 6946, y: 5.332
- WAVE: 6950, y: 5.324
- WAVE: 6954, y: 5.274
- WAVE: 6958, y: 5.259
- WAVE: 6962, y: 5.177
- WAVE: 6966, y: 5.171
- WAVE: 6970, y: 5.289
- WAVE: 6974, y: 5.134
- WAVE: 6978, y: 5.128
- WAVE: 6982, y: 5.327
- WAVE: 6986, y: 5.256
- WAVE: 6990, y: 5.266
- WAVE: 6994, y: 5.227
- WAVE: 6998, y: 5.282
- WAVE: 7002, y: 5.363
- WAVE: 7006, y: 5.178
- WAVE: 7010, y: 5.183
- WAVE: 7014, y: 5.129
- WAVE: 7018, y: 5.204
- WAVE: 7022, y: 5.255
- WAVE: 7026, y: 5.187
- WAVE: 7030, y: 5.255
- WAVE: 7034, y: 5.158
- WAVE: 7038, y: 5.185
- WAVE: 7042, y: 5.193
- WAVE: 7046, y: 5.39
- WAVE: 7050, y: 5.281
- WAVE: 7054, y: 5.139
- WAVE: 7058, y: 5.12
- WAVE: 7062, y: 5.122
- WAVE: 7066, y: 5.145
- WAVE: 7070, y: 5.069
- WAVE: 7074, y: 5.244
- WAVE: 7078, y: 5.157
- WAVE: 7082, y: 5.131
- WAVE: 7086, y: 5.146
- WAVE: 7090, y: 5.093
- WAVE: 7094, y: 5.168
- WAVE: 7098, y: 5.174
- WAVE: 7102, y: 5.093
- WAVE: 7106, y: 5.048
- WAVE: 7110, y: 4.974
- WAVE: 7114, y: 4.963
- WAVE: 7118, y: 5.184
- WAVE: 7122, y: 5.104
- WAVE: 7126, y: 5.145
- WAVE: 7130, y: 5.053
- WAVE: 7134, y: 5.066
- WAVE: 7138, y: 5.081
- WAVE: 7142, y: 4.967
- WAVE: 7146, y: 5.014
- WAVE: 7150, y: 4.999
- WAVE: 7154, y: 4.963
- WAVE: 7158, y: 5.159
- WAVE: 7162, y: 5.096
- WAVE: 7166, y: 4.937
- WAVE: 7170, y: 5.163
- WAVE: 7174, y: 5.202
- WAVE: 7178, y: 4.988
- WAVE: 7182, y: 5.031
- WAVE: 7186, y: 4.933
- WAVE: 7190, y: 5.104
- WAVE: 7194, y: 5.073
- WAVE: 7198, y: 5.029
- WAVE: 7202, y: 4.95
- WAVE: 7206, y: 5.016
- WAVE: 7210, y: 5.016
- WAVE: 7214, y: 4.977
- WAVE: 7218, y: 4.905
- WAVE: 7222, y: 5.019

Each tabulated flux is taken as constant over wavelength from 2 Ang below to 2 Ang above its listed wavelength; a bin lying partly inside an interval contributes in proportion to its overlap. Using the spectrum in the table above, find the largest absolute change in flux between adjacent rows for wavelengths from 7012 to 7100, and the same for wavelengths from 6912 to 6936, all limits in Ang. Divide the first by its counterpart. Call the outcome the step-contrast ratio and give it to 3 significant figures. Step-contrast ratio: 1.00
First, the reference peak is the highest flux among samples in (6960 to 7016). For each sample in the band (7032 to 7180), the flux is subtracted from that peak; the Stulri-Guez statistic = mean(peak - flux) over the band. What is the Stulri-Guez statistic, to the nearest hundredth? 0.25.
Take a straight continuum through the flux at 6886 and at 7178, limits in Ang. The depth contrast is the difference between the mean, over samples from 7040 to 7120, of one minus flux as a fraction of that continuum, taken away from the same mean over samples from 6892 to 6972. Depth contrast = 0.0096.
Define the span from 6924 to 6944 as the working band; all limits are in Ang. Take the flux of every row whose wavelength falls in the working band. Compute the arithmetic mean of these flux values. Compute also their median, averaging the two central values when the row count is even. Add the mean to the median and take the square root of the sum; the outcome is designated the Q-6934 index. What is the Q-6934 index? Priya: 3.27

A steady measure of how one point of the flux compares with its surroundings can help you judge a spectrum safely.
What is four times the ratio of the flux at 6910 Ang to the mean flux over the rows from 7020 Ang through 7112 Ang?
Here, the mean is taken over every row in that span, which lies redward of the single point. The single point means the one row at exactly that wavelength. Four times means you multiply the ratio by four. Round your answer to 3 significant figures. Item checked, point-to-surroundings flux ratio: 4.04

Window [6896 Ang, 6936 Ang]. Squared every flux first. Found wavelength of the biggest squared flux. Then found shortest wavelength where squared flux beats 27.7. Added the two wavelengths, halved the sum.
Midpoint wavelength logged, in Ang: 6916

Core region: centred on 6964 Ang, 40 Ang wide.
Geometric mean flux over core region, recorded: 5.24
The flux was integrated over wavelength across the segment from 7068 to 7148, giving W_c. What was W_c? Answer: 407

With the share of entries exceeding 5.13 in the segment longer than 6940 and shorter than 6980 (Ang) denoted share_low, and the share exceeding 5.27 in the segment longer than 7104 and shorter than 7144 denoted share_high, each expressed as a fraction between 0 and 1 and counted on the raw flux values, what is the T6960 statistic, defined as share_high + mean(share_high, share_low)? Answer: 0.45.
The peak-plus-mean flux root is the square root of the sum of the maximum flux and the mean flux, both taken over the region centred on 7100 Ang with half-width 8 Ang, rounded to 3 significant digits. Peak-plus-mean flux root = 3.21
